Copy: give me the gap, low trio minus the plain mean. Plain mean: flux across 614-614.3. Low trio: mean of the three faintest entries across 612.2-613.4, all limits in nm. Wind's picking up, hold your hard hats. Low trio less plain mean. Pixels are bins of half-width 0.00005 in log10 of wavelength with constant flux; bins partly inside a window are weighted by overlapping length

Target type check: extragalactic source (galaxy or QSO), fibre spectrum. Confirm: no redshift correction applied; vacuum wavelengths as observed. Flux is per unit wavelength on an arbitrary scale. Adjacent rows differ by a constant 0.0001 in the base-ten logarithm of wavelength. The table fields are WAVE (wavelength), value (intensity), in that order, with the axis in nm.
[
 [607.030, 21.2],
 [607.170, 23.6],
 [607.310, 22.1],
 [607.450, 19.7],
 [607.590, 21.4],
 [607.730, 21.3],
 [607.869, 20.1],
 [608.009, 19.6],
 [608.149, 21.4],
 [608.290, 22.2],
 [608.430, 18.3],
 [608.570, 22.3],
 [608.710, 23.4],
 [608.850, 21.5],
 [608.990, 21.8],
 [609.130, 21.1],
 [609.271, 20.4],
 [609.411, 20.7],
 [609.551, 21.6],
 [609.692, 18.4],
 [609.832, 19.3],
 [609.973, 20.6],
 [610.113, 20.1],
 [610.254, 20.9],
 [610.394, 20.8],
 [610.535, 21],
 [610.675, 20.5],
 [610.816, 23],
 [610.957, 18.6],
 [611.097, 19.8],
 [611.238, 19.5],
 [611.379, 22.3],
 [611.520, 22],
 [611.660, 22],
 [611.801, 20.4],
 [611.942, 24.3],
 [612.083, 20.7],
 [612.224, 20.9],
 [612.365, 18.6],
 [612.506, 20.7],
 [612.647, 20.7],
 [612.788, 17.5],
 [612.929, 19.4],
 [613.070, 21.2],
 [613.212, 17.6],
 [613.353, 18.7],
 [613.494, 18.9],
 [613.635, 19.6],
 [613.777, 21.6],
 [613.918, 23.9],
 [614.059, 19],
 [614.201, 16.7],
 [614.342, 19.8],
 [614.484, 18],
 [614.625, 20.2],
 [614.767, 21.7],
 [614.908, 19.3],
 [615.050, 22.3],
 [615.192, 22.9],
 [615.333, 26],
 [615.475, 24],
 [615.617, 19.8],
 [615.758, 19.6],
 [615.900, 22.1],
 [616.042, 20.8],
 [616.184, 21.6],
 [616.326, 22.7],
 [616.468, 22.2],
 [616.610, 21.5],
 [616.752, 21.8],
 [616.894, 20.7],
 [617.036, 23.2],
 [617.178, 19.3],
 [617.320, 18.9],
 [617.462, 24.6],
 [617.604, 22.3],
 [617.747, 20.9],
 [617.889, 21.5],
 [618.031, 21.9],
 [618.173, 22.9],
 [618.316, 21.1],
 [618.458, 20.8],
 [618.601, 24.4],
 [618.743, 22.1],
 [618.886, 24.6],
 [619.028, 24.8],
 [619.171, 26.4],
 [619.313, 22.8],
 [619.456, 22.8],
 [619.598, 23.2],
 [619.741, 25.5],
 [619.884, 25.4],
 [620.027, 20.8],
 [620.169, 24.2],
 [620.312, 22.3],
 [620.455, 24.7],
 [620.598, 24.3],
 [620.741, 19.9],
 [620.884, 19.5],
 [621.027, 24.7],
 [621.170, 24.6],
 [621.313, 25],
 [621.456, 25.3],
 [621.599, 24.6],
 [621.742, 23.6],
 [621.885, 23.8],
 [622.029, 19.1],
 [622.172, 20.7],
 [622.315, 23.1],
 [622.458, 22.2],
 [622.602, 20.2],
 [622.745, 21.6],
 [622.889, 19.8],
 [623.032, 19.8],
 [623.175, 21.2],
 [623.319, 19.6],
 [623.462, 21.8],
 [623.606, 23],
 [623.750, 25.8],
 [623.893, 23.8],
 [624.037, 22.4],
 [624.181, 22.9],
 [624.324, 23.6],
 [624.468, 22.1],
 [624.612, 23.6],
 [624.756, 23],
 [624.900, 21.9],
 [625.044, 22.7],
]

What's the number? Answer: 0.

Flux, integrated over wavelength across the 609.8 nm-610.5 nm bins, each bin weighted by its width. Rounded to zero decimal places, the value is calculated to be 14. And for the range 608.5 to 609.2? 15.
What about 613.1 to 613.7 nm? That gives 11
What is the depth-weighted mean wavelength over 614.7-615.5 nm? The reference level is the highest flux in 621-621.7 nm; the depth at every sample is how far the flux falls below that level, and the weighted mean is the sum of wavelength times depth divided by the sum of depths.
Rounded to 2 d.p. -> 614.97 nm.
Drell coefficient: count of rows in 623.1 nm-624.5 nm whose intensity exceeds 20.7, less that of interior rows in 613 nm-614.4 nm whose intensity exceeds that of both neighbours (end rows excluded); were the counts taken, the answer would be 8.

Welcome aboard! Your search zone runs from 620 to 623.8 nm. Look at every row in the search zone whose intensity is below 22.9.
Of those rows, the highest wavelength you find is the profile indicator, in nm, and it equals 623.462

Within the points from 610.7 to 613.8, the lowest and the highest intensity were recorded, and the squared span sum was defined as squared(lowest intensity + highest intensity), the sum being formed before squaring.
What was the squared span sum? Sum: 1747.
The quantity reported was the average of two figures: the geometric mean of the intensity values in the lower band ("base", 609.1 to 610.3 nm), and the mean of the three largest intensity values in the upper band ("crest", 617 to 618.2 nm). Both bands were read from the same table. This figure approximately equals 21.9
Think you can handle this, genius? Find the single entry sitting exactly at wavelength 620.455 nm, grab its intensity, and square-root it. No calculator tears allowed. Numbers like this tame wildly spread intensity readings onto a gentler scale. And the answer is 4.97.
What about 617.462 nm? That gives 4.96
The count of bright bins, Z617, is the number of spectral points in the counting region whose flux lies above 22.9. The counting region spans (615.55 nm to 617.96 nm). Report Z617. 2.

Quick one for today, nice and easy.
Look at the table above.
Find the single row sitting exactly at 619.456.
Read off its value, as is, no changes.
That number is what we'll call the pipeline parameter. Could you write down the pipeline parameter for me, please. 22.8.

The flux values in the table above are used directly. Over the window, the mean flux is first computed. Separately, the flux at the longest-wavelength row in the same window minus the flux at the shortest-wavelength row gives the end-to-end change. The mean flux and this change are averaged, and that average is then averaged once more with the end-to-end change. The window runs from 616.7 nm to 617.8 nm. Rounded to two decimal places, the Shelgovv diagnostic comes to 4.69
